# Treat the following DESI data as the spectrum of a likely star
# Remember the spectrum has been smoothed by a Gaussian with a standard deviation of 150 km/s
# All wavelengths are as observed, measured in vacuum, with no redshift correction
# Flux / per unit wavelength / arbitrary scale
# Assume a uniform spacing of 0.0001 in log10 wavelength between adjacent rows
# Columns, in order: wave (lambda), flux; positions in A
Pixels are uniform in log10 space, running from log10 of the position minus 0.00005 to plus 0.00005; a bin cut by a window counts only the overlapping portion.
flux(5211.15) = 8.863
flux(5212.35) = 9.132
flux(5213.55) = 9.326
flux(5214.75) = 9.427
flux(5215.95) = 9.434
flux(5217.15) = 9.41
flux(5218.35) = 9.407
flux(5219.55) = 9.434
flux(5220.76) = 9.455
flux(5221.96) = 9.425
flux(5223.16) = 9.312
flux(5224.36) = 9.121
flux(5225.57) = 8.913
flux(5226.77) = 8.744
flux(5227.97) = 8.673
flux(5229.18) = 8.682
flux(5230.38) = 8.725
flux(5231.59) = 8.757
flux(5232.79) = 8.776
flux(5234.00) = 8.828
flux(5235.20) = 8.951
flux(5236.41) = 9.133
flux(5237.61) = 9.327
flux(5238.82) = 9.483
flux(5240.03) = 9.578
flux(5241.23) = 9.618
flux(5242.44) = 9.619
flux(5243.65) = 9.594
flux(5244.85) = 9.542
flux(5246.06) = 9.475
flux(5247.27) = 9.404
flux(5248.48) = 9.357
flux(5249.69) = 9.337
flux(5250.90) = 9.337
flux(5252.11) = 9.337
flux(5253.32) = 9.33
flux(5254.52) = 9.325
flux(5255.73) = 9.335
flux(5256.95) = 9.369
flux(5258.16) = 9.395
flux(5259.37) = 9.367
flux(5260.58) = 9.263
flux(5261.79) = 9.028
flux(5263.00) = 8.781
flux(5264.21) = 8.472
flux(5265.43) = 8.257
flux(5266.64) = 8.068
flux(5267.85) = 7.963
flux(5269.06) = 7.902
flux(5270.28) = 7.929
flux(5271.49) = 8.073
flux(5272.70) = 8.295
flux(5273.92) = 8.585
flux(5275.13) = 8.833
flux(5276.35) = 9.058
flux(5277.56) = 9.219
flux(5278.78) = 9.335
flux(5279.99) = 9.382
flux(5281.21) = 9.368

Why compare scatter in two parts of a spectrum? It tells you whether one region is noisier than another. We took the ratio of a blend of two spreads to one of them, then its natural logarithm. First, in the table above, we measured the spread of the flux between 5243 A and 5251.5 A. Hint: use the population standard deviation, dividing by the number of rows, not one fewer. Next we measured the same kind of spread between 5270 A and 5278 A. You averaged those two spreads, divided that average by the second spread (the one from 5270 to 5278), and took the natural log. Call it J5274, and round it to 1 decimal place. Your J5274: -0.5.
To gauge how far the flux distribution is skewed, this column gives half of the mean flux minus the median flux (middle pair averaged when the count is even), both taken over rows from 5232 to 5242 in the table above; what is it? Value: -0.009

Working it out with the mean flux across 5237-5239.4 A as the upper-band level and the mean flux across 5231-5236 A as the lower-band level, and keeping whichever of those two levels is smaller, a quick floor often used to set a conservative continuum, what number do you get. 8.8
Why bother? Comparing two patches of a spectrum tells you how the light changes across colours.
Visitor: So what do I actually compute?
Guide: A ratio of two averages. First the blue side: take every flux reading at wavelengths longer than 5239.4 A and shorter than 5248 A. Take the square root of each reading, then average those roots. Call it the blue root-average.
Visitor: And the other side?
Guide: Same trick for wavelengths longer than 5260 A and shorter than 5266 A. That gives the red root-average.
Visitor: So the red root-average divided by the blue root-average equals 0.96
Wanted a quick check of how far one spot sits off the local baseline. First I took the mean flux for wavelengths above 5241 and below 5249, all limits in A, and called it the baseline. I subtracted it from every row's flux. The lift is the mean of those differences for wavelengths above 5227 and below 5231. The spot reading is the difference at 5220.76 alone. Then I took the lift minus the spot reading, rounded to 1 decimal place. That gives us -0.8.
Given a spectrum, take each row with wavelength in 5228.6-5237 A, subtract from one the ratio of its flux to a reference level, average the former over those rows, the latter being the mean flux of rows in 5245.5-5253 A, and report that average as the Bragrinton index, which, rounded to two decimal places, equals 0.06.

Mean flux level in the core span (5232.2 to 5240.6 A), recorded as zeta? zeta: 9.15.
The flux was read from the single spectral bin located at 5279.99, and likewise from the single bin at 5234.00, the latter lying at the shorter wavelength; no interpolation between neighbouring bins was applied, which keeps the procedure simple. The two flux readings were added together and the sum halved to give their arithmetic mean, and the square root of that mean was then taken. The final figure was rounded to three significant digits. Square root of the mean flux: 3.02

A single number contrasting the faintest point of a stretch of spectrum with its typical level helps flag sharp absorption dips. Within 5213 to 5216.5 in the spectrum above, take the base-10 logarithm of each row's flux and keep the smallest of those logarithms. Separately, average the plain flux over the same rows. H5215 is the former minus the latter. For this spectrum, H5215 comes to -8.43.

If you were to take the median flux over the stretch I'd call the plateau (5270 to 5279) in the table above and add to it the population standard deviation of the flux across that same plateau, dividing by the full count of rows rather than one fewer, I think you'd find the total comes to 9.21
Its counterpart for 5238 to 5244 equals 9.64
